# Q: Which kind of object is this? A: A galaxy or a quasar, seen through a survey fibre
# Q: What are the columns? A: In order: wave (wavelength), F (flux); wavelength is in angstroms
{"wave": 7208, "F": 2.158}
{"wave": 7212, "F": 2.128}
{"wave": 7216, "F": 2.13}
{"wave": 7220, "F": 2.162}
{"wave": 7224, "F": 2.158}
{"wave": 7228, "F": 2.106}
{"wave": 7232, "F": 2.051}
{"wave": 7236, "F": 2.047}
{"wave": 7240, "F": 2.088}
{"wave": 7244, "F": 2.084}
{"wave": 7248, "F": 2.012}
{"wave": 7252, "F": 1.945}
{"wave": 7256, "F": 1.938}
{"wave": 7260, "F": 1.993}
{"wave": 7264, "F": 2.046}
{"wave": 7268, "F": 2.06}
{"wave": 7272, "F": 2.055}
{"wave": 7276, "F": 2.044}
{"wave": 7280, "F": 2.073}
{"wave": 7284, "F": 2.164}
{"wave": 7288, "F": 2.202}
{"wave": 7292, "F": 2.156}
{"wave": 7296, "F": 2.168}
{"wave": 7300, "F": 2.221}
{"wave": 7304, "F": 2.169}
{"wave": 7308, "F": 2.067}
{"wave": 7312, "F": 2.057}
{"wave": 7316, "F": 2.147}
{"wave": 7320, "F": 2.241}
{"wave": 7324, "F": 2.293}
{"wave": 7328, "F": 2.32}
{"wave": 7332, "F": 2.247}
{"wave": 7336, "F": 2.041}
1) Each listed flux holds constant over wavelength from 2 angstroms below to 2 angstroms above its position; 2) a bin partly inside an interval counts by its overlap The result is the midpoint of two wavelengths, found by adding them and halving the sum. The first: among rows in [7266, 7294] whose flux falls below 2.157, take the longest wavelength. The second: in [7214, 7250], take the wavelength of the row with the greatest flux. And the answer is 7256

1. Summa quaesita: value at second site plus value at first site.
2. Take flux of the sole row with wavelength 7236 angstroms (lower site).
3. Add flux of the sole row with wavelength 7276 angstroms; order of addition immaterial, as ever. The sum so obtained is 4.09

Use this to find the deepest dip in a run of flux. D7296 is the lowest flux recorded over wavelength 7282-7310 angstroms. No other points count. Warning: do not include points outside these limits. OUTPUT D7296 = 2.067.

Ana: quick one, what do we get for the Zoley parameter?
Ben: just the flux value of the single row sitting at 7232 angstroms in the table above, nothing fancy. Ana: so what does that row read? 2.051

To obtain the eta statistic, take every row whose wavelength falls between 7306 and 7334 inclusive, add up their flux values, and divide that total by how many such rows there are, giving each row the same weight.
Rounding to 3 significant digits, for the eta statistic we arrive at 2.20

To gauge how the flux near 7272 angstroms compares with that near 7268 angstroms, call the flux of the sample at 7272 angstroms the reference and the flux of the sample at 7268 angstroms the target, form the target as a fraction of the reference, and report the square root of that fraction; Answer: 1.00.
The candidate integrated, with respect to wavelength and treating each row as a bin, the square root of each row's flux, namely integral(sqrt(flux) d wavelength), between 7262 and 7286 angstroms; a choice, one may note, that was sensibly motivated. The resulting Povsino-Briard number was 34.6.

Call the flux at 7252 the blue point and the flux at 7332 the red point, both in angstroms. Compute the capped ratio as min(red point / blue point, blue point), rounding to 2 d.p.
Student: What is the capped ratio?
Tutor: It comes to 1.16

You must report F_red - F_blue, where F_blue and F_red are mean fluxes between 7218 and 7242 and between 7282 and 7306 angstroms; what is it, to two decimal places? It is 0.08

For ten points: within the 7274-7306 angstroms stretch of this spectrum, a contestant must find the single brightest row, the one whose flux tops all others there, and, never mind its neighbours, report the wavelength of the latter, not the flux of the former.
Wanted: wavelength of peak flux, 7300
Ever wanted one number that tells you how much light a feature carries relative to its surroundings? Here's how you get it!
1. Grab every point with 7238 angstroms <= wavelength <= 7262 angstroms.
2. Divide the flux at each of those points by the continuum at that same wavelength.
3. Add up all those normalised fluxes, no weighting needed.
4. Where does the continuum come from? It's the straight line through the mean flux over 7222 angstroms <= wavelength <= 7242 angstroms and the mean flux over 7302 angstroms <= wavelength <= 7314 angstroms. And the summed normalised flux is 6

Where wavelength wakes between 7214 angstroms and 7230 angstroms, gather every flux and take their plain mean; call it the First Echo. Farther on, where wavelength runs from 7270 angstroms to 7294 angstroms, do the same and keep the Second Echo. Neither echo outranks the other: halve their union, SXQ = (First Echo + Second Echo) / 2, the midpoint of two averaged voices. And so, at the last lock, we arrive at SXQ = 2.13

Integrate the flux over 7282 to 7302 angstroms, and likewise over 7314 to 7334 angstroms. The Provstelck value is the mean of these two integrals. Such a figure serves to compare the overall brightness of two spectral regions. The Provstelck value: 44.3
